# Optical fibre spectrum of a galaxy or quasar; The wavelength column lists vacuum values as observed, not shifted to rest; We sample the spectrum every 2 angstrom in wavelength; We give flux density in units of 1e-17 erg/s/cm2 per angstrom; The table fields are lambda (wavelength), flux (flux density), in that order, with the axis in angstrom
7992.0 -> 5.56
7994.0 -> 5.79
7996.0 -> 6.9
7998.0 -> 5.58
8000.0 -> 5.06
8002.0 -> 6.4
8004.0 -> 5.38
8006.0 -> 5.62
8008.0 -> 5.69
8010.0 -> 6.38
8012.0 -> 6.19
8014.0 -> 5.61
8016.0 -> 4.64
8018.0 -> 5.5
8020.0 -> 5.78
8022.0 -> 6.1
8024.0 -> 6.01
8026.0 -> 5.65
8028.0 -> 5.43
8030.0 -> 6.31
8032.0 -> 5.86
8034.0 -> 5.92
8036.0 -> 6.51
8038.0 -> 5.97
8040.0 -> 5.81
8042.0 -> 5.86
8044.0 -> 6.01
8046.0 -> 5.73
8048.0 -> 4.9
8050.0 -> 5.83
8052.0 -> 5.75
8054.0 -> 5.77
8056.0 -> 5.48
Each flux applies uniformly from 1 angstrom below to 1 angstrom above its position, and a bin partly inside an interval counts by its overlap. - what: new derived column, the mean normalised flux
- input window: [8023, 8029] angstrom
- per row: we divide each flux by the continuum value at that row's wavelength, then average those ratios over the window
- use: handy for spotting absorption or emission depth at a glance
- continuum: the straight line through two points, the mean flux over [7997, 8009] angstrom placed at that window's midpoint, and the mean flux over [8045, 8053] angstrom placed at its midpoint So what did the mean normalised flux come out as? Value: 1.02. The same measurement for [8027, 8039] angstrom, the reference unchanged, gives 1.08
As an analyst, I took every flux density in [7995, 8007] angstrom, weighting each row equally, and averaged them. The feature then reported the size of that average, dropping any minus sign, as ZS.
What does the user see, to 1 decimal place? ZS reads 5.8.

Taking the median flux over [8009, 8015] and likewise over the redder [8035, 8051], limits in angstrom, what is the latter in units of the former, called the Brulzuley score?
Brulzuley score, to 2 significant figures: 0.94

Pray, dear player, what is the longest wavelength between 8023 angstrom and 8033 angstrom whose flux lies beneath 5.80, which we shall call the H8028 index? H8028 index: 8028.0 angstrom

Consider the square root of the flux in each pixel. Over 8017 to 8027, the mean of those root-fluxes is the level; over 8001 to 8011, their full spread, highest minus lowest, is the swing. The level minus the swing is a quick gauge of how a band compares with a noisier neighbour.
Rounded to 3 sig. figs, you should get 2.20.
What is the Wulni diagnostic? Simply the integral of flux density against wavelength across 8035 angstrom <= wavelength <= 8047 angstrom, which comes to 72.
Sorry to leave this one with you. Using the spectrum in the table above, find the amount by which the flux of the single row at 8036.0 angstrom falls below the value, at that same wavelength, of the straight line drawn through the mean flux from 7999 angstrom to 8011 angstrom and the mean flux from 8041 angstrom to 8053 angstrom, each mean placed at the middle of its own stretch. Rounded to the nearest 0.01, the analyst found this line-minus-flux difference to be -0.81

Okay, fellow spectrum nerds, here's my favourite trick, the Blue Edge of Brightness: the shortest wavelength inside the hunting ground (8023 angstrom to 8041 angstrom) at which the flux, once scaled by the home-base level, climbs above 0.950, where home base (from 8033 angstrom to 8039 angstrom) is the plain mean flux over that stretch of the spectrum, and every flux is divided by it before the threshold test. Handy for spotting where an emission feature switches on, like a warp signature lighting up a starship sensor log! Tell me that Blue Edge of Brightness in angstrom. 8024.0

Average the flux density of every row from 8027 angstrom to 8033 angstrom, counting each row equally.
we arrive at 5.9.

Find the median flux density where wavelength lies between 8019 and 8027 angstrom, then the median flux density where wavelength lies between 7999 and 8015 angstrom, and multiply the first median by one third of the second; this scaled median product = 11.1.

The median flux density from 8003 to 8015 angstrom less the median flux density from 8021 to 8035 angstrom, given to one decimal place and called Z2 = -0.3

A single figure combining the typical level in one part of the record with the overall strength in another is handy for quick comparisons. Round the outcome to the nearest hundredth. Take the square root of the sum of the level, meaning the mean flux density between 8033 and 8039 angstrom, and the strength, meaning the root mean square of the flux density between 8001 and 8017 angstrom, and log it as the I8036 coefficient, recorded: 3.45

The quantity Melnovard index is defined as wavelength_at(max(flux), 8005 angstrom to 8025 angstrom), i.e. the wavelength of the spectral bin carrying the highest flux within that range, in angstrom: 8010.0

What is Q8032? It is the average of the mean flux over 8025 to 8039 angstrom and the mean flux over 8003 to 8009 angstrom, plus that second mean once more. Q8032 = 11.3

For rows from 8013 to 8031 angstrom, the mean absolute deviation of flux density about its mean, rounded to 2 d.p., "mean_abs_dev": 0.34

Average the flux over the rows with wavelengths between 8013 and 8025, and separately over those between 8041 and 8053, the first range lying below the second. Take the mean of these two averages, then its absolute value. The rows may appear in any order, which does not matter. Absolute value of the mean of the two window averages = 5.64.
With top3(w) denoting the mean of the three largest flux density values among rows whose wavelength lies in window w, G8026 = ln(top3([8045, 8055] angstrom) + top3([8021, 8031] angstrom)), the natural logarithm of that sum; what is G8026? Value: 2.48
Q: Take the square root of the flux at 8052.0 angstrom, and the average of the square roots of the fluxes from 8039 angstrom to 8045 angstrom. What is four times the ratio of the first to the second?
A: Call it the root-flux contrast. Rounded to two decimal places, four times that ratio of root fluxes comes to 3.95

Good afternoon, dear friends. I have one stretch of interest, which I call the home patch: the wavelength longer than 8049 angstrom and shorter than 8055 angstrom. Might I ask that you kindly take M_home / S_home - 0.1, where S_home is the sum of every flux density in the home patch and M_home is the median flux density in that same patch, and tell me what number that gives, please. 0.233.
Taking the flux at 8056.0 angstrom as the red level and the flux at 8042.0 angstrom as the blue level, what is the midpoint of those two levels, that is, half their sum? 5.67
